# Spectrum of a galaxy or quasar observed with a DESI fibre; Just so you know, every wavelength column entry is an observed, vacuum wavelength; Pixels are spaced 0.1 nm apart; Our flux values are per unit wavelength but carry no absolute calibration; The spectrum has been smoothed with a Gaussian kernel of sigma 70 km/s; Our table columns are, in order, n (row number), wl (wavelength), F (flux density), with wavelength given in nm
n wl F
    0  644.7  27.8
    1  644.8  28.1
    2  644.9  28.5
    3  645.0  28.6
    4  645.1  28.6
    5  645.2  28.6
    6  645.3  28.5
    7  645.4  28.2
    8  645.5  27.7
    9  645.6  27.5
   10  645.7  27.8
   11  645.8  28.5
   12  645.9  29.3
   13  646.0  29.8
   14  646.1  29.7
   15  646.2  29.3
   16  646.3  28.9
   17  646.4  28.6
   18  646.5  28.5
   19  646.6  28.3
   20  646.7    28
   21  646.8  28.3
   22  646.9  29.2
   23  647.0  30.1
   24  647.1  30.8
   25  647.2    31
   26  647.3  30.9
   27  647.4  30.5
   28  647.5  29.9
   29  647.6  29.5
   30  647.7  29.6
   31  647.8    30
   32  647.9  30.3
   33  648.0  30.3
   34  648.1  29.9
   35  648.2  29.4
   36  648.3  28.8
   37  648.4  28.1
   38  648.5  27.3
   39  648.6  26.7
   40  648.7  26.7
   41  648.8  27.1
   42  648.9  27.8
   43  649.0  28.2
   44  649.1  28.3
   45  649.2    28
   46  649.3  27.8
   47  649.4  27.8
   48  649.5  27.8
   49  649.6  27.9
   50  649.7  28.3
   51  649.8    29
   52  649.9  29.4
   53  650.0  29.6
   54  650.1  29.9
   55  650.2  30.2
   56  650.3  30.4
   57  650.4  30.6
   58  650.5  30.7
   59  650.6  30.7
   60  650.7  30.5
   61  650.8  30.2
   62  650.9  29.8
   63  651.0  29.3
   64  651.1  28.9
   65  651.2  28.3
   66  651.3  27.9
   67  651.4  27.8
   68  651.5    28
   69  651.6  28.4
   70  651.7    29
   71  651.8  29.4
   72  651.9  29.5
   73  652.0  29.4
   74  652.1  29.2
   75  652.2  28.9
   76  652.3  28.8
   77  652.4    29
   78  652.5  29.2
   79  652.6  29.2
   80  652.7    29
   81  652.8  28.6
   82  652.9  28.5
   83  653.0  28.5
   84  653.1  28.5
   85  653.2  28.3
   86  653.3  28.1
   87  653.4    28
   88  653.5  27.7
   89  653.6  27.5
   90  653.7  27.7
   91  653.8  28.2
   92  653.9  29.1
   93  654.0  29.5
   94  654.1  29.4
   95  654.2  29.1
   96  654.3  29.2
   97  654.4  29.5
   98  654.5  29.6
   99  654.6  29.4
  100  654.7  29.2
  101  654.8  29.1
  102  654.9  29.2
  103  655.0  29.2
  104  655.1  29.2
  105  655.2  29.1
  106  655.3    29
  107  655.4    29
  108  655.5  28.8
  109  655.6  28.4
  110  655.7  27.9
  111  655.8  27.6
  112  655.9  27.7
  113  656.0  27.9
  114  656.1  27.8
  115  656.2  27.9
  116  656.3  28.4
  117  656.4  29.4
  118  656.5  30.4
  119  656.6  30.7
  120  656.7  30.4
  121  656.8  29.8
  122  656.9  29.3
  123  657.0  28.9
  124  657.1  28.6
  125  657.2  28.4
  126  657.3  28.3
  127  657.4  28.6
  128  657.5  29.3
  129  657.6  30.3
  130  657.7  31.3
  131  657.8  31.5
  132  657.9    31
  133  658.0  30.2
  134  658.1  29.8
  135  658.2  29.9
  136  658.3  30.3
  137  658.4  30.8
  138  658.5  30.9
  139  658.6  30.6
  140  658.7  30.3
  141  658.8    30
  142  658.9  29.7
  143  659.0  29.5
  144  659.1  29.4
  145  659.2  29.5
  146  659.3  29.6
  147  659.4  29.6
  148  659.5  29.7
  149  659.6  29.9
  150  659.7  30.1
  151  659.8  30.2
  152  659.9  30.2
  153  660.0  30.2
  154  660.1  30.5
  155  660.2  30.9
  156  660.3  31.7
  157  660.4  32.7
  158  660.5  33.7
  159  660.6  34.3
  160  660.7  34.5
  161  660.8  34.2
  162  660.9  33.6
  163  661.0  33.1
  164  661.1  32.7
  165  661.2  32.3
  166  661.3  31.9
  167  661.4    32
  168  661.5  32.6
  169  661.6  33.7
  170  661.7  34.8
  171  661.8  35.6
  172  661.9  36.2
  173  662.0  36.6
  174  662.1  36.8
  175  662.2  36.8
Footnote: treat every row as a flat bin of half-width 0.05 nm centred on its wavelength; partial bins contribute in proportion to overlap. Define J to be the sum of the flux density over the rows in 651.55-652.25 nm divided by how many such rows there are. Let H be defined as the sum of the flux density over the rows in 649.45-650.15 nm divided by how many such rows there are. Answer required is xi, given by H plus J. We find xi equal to 58.0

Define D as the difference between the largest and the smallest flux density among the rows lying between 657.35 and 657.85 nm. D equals 2.90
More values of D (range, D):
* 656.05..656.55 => 2.60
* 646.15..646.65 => 1.00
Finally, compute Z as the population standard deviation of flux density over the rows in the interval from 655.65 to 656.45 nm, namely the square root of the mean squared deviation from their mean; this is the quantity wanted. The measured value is 0.55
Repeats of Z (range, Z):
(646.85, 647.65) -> 0.63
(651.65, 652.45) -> 0.24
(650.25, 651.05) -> 0.46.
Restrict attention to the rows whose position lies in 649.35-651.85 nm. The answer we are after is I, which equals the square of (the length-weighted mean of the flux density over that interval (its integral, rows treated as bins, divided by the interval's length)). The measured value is 852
